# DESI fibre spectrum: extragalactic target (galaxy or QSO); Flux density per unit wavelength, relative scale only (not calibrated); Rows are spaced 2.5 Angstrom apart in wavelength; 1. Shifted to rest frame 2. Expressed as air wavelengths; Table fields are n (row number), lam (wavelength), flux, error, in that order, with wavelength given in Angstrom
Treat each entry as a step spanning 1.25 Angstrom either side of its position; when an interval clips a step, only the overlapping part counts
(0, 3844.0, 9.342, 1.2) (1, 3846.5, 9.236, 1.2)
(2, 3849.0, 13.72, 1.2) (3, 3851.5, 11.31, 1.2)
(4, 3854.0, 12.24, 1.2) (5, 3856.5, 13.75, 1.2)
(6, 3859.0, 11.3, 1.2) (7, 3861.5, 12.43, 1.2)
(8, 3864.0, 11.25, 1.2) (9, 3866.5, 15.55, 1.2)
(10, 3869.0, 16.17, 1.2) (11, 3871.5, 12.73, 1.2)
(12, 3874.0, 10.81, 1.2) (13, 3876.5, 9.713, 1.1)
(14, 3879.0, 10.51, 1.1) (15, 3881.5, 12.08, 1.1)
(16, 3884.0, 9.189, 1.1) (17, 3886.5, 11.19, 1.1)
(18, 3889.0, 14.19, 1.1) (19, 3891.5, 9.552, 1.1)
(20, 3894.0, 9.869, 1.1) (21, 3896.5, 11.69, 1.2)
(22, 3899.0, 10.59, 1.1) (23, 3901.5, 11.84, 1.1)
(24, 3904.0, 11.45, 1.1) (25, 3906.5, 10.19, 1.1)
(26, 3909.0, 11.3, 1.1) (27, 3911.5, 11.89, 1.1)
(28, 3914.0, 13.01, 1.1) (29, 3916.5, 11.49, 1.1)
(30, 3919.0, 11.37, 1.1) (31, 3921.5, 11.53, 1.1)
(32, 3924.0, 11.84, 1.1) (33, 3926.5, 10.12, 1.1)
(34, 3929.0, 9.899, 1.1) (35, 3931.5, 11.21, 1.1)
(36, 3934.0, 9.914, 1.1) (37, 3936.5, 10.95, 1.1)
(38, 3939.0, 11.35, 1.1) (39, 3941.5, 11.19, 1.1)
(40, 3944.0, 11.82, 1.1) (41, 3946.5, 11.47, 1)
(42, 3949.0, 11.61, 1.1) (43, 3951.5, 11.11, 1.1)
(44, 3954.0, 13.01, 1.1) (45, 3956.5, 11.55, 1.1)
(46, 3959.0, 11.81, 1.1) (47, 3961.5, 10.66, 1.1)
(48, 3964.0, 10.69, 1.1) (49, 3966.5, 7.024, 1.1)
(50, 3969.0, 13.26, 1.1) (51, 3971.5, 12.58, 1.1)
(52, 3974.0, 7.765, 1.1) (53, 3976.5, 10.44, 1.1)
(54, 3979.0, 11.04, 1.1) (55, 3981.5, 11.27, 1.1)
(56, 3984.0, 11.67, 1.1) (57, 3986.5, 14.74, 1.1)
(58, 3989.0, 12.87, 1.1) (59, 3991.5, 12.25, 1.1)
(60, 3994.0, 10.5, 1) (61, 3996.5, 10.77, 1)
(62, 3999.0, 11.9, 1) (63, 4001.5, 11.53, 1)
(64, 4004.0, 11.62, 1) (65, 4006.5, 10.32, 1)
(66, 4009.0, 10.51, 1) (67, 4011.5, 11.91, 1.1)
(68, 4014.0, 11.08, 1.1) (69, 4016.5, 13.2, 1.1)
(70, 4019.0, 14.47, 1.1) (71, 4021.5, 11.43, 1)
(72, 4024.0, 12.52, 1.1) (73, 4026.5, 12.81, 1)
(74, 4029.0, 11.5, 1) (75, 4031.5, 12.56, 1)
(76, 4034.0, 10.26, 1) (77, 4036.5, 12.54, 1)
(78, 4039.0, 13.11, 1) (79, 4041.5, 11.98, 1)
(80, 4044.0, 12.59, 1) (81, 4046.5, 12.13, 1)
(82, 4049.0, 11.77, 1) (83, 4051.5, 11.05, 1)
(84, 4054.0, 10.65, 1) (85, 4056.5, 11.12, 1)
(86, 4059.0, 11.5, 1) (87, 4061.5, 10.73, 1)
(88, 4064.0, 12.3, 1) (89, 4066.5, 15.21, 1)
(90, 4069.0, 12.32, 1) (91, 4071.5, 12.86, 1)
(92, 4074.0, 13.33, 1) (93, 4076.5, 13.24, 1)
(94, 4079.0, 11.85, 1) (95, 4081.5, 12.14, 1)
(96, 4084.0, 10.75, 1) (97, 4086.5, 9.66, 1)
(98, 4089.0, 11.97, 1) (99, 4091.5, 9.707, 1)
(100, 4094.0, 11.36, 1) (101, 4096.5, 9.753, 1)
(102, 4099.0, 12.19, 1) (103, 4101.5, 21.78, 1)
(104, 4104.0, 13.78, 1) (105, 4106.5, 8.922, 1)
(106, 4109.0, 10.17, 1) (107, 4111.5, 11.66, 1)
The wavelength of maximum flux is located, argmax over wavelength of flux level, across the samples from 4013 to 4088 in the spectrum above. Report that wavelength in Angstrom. 4066.5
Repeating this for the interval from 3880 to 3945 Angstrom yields 3889.0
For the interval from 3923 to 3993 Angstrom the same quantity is 3986.5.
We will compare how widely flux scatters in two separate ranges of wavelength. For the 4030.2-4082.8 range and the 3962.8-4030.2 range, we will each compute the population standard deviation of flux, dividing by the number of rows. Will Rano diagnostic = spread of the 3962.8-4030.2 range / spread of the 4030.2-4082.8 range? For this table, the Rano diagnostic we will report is 1.5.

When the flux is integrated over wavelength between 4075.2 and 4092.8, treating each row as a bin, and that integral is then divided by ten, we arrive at 20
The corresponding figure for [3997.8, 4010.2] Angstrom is 14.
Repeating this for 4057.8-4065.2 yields 9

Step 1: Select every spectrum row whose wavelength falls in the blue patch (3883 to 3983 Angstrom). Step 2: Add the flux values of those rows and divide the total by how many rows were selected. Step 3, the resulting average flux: 11.1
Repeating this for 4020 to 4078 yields 12.2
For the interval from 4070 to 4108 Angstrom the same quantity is 12.2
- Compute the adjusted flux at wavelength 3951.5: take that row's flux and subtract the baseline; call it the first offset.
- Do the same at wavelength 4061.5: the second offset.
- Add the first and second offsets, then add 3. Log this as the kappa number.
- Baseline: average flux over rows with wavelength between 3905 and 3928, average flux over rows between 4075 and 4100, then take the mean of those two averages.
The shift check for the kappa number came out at 2.2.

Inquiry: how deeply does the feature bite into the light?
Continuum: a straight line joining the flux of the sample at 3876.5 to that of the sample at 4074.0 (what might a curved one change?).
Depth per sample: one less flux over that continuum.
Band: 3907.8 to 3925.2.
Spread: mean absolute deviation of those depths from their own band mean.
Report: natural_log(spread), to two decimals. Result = -3.19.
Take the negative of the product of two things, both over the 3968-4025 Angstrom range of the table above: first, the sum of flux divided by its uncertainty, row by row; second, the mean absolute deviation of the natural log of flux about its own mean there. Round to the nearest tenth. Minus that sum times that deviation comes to -23.6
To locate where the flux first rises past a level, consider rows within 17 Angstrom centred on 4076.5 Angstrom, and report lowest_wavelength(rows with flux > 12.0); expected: 4069.0 Angstrom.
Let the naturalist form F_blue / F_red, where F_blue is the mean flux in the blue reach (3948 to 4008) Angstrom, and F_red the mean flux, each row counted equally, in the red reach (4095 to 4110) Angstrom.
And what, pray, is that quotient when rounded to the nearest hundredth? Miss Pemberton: 0.89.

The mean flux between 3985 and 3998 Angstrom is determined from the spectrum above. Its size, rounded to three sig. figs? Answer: 12.2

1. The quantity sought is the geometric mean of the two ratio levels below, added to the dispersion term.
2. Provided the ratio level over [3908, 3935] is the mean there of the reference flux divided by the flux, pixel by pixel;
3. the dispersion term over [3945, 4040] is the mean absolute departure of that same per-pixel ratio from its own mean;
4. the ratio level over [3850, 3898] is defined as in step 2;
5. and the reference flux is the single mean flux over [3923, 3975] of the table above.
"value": 1.061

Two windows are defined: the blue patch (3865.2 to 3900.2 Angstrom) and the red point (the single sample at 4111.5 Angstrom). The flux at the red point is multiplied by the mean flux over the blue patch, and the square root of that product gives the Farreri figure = 11.7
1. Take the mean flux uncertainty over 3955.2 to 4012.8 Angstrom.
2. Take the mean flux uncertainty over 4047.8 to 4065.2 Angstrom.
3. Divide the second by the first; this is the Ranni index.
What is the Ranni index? 0.93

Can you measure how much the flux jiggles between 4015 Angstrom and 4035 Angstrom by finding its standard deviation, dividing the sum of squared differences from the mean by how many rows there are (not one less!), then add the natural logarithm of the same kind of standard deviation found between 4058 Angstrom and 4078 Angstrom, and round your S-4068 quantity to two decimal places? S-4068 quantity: 1.42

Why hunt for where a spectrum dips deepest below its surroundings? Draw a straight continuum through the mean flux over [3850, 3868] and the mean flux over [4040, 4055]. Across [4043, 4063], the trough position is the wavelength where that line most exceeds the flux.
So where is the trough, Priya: 4054.0 Angstrom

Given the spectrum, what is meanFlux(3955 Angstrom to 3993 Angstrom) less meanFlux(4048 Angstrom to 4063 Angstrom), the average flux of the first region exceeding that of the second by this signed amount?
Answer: 0.2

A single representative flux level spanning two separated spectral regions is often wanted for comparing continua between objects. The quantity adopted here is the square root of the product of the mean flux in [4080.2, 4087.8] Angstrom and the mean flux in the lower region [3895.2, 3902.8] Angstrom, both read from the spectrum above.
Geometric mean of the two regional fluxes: 11.1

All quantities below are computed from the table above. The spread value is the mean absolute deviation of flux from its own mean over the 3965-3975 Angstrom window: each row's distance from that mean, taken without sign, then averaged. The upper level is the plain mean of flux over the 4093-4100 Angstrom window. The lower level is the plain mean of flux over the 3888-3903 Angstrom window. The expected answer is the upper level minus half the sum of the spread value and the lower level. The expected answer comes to 4.1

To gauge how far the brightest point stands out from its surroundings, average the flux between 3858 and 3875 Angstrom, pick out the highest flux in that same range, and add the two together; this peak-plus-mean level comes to 29.1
